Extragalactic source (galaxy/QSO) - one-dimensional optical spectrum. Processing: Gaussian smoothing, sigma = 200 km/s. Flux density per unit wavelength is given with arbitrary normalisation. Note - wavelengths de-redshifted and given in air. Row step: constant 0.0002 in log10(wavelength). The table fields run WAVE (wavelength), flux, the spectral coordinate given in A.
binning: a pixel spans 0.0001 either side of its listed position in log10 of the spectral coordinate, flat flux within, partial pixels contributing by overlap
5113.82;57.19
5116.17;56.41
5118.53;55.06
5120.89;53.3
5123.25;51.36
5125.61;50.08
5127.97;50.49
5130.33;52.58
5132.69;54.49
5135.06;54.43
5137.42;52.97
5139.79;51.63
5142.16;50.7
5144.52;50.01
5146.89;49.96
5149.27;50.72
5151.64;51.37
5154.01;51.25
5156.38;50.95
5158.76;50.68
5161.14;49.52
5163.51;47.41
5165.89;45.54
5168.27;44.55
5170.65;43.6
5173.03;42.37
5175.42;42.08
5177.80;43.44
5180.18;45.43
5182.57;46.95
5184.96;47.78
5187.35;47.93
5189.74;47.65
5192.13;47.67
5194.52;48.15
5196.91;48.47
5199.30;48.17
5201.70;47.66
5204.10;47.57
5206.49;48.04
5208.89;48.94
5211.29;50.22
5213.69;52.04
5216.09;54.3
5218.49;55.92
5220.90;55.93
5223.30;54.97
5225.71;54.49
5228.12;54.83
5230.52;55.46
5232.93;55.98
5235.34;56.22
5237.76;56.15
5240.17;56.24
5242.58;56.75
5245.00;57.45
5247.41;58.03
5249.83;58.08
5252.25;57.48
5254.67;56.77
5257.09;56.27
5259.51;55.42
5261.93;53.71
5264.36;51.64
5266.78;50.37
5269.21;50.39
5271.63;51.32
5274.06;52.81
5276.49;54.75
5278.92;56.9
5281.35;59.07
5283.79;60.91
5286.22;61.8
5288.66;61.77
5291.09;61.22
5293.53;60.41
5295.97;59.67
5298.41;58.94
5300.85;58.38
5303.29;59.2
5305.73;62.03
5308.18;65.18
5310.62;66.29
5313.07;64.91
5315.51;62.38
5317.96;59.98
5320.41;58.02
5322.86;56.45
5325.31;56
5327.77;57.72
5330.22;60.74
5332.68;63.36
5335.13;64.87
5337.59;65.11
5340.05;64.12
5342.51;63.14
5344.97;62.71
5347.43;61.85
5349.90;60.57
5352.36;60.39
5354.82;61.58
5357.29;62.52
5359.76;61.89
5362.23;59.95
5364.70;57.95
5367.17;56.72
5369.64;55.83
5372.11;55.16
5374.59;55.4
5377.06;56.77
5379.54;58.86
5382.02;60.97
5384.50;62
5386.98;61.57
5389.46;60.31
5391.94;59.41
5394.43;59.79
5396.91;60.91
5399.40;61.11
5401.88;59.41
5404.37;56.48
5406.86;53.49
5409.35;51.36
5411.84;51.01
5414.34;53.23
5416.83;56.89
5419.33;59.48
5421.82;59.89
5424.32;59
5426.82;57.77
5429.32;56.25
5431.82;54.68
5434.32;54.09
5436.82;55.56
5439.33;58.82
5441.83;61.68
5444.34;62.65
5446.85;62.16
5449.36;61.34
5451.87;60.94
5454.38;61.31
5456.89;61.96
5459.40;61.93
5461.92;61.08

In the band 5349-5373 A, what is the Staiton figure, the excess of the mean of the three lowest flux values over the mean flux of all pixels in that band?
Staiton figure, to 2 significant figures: -3.4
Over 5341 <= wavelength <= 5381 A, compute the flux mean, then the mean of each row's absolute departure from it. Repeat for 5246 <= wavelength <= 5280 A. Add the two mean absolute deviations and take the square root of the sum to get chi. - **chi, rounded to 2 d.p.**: 2.21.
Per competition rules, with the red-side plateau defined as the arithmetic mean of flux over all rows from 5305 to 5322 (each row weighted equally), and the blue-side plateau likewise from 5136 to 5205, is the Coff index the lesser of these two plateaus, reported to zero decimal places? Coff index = 48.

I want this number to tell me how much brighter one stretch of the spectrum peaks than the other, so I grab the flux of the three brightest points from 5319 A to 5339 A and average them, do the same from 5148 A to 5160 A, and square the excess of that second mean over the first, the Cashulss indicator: 176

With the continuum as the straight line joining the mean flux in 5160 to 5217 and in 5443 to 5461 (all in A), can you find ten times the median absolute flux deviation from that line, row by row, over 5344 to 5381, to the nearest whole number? 31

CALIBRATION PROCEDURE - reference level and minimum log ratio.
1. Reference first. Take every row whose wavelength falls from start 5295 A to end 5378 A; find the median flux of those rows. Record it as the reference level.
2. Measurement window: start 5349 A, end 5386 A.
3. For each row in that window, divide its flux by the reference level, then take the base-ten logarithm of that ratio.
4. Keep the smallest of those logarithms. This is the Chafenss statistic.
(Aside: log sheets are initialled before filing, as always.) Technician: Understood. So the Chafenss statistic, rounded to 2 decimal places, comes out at -0.04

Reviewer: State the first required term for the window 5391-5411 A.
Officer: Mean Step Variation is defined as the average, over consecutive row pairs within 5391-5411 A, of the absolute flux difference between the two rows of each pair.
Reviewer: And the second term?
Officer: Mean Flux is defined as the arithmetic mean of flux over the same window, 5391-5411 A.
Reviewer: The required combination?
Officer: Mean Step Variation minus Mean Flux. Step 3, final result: -56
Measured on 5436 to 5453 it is -59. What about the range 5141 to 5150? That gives -50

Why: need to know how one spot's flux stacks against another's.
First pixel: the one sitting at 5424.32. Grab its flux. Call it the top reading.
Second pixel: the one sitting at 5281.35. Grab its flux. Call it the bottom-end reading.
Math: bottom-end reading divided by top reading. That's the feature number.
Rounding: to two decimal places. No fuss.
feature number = 1.00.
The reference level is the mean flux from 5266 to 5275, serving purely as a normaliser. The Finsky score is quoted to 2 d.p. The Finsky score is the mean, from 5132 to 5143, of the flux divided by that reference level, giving 1.03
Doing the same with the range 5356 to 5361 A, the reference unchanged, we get 1.21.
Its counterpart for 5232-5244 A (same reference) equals 1.10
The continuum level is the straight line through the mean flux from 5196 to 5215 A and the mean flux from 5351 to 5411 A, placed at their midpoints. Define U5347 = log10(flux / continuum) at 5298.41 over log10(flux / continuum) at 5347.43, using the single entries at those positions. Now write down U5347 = 1.0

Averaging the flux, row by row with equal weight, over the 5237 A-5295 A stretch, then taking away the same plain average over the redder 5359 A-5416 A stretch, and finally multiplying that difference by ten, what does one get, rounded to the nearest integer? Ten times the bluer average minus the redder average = -13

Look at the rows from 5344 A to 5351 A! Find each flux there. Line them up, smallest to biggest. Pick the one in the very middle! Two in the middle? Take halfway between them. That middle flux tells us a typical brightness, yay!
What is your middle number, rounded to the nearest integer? 62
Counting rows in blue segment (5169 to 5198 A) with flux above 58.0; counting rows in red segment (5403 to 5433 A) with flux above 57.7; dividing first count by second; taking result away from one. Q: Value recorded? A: 1.00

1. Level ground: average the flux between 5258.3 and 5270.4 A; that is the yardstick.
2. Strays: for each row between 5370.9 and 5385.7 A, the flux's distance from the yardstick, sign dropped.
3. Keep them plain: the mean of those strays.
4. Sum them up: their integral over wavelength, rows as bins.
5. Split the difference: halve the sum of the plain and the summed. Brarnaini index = 47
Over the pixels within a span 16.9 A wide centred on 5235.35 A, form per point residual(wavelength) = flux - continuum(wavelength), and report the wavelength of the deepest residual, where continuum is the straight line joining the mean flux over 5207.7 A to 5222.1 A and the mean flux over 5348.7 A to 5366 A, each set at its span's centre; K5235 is 5228.12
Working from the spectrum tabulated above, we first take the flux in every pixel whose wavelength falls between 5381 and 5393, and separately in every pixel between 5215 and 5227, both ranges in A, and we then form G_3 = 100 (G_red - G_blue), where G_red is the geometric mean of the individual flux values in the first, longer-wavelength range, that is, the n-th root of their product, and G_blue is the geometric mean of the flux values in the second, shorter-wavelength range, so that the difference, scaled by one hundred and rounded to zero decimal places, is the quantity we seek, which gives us 573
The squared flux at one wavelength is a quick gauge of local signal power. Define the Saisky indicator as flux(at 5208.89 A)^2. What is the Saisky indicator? 2395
